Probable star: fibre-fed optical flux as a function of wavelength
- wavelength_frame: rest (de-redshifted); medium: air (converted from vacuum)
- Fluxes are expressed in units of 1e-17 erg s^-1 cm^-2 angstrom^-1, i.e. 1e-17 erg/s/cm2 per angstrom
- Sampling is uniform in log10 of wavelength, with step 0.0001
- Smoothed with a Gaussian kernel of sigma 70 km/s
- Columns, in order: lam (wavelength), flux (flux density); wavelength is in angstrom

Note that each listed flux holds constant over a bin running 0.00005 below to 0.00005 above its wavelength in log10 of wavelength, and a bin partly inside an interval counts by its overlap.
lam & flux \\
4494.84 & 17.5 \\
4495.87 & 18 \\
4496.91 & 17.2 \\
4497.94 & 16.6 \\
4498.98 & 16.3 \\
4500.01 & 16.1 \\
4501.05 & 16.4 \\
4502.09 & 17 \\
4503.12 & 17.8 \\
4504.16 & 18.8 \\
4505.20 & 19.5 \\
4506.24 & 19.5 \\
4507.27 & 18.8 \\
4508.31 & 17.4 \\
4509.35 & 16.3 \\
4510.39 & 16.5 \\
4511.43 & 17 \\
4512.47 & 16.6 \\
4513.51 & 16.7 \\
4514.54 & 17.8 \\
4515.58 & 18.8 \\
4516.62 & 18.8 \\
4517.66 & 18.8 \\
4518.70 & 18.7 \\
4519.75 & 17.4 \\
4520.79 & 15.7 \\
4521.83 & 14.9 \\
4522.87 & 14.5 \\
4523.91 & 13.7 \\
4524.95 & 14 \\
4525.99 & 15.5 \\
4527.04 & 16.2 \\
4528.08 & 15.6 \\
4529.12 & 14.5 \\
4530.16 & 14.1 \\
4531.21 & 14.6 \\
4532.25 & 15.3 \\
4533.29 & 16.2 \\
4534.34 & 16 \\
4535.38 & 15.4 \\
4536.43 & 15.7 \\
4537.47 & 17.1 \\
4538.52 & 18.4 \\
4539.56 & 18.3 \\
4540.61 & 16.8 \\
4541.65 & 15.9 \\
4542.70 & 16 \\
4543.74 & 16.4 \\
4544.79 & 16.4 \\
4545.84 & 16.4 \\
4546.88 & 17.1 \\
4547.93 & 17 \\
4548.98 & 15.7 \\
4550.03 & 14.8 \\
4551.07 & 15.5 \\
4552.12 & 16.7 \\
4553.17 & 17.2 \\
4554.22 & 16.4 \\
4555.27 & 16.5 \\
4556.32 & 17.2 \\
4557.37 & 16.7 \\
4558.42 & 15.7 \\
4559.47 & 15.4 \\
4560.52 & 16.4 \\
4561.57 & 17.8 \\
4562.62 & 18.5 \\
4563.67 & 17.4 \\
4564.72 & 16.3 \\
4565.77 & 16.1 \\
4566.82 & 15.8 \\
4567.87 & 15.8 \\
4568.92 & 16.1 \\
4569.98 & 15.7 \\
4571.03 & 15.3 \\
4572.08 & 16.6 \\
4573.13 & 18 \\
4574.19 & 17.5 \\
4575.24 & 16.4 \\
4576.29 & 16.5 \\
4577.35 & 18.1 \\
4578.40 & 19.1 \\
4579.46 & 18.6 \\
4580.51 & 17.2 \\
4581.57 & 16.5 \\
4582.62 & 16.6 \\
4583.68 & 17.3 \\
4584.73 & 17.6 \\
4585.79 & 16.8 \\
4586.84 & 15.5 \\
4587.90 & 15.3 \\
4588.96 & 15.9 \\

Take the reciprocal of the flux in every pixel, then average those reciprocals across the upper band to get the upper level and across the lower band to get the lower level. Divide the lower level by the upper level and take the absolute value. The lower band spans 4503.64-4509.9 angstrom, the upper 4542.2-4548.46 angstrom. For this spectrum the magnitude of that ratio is 0.90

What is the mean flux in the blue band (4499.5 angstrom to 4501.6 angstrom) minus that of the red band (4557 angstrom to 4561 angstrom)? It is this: 0.2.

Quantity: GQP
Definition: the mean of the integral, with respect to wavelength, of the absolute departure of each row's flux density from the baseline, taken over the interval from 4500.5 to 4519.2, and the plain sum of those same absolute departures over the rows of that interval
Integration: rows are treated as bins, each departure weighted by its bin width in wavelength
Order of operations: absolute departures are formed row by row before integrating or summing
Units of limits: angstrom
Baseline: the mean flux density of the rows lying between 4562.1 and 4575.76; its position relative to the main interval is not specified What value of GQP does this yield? 24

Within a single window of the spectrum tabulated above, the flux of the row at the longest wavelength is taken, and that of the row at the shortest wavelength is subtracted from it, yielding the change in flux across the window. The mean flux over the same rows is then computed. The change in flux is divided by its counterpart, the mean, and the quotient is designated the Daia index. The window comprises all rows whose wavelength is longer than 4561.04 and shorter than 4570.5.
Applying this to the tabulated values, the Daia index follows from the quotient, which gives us -0.13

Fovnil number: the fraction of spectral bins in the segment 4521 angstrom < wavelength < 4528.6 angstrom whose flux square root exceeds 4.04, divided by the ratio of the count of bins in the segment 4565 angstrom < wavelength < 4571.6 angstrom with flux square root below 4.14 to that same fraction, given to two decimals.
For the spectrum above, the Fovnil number 0.00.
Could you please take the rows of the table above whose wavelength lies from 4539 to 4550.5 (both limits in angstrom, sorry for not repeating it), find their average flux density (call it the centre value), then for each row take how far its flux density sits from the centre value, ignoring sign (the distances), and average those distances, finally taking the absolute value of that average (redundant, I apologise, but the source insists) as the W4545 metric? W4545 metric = 0.63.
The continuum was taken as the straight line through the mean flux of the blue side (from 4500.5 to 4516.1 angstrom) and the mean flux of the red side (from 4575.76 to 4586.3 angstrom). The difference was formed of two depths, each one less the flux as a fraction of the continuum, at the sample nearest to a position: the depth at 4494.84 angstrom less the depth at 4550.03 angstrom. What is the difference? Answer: -0.14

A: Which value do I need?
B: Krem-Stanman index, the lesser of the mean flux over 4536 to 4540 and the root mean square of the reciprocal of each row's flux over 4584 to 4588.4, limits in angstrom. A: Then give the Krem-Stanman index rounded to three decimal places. 0.062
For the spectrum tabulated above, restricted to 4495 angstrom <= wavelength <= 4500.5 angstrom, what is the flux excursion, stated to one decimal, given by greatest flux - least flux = 1.9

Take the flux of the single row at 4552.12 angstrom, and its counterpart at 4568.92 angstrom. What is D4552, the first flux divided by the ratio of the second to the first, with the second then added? 33.4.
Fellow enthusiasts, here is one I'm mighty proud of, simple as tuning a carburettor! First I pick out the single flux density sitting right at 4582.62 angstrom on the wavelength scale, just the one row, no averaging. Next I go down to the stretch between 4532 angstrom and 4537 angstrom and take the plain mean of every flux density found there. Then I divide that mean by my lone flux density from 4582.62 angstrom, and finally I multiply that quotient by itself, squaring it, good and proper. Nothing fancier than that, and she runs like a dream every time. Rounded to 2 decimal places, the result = 0.90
